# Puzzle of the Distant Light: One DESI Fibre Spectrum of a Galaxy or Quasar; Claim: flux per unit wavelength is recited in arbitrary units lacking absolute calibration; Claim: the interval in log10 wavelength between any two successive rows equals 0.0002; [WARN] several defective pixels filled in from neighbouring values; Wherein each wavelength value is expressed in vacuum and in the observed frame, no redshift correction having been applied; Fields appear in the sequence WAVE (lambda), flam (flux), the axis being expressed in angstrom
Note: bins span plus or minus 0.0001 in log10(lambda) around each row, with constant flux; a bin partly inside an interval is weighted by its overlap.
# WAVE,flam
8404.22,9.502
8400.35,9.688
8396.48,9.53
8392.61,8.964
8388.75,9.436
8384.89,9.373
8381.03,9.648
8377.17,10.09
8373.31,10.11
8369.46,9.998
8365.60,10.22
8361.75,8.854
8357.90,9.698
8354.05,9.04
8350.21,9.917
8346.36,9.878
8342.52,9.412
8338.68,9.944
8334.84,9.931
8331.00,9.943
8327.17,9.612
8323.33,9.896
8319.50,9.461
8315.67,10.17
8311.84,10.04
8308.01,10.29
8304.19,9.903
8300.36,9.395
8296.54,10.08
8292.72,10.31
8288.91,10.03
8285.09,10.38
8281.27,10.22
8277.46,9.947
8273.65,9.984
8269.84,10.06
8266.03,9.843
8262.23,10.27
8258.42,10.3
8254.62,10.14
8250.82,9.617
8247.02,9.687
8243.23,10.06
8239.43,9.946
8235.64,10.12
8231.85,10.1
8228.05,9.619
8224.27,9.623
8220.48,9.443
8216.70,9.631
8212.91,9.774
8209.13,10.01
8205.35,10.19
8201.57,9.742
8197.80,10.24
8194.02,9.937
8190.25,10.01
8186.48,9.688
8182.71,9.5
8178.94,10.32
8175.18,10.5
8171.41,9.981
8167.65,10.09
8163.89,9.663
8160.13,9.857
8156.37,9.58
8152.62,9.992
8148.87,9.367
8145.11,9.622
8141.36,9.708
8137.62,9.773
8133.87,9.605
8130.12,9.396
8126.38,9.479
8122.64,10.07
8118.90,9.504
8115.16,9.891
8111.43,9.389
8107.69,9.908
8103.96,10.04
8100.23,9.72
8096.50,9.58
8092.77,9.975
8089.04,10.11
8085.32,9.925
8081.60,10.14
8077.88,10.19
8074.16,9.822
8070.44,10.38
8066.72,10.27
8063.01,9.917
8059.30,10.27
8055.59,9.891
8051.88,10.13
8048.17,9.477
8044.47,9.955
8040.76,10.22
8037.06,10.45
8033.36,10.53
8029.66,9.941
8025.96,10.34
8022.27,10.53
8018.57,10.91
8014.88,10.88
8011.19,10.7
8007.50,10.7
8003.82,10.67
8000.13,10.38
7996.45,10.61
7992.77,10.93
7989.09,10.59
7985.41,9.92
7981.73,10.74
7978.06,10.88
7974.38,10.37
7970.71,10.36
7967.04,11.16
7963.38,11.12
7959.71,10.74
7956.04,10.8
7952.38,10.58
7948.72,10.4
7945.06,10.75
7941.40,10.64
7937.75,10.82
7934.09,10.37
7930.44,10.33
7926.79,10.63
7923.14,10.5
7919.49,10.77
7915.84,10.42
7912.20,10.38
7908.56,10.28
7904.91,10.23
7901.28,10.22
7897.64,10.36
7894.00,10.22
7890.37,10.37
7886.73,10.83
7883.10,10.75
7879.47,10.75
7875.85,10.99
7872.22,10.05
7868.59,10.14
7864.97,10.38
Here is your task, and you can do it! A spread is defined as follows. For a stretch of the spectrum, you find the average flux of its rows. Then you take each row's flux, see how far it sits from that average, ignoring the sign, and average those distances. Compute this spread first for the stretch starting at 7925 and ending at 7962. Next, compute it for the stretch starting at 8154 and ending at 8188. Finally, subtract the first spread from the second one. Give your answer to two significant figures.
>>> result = 0.13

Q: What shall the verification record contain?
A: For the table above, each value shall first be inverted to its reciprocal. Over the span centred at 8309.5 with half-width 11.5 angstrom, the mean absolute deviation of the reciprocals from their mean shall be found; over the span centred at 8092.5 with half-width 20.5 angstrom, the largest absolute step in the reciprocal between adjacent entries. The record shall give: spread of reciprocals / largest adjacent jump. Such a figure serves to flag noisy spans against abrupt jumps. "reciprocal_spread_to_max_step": 0.56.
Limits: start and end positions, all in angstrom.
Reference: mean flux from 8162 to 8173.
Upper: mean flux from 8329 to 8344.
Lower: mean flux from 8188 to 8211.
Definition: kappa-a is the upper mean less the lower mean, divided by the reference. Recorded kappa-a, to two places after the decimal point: -0.02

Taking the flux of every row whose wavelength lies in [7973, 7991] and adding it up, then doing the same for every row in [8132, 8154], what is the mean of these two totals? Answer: 55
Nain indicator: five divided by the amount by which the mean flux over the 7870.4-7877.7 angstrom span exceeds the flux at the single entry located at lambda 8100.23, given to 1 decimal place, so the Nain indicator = 6.3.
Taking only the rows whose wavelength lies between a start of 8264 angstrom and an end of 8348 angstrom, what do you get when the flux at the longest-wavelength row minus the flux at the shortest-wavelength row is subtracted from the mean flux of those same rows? 9.9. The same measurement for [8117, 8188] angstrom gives 9.6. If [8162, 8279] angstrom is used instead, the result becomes 9.7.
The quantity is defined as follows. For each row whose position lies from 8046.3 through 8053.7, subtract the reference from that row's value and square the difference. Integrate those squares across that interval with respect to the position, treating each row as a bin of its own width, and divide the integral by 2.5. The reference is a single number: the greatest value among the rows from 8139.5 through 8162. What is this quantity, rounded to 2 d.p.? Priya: 0.42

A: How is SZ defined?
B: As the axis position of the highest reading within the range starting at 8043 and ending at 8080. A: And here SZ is 8070.44 angstrom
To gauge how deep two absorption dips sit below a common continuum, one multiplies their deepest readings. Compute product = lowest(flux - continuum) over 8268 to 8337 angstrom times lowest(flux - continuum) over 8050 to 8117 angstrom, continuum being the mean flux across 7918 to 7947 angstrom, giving 1.46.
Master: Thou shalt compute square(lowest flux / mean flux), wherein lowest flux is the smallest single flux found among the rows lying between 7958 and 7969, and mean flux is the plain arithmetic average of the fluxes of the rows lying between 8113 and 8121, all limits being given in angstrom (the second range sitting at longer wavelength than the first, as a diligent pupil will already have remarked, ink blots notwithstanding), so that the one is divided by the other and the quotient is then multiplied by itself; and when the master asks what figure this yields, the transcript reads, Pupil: 1.23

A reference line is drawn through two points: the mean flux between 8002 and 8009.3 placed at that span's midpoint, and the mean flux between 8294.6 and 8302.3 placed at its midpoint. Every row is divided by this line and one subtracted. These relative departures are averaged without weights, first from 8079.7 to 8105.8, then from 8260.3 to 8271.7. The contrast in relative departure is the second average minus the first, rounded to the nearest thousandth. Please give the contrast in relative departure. 0.068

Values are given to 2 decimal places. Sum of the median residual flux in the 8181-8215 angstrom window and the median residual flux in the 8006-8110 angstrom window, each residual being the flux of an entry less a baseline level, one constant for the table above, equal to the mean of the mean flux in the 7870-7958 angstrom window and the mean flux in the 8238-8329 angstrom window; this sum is -0.43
